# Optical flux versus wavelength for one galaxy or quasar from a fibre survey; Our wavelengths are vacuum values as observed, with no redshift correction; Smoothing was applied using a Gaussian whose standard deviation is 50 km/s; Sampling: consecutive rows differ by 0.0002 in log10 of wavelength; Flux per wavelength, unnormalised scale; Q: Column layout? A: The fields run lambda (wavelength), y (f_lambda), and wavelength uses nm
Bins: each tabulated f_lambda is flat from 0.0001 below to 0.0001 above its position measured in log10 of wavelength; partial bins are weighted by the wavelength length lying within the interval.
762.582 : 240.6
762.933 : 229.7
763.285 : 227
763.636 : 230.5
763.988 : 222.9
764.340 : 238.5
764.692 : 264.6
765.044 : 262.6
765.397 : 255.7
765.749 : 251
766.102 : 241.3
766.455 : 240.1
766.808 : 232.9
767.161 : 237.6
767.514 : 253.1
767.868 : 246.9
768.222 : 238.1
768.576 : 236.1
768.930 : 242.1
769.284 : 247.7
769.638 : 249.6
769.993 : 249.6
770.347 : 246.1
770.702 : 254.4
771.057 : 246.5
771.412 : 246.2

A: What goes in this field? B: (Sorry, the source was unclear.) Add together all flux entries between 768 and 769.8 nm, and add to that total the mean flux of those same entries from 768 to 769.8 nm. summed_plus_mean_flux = 1456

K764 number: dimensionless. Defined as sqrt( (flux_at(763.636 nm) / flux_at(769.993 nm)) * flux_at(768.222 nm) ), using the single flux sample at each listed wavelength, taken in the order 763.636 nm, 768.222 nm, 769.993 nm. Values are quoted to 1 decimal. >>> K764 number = 14.8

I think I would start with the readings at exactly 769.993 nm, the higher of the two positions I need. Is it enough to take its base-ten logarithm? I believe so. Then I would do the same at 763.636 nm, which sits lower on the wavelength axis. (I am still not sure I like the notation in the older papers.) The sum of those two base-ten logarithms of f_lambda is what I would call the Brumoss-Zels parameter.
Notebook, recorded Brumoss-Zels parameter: 4.76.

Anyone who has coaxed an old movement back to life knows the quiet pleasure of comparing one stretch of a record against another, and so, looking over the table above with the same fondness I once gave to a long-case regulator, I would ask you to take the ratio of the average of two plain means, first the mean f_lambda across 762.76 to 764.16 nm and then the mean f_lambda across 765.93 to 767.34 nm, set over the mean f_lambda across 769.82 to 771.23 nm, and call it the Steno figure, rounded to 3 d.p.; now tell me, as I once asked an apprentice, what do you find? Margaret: 0.934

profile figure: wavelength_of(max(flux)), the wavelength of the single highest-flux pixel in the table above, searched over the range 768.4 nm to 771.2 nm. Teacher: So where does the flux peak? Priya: 770.702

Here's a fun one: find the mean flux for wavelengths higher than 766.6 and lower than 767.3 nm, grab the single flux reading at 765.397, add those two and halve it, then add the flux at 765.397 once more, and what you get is 501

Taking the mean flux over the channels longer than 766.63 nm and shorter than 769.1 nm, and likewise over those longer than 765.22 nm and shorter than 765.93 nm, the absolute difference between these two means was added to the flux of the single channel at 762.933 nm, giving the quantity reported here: 242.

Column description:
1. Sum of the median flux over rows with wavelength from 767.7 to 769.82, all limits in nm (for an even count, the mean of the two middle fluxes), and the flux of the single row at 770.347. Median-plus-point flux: 491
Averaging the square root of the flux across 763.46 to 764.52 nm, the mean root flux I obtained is 15.2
